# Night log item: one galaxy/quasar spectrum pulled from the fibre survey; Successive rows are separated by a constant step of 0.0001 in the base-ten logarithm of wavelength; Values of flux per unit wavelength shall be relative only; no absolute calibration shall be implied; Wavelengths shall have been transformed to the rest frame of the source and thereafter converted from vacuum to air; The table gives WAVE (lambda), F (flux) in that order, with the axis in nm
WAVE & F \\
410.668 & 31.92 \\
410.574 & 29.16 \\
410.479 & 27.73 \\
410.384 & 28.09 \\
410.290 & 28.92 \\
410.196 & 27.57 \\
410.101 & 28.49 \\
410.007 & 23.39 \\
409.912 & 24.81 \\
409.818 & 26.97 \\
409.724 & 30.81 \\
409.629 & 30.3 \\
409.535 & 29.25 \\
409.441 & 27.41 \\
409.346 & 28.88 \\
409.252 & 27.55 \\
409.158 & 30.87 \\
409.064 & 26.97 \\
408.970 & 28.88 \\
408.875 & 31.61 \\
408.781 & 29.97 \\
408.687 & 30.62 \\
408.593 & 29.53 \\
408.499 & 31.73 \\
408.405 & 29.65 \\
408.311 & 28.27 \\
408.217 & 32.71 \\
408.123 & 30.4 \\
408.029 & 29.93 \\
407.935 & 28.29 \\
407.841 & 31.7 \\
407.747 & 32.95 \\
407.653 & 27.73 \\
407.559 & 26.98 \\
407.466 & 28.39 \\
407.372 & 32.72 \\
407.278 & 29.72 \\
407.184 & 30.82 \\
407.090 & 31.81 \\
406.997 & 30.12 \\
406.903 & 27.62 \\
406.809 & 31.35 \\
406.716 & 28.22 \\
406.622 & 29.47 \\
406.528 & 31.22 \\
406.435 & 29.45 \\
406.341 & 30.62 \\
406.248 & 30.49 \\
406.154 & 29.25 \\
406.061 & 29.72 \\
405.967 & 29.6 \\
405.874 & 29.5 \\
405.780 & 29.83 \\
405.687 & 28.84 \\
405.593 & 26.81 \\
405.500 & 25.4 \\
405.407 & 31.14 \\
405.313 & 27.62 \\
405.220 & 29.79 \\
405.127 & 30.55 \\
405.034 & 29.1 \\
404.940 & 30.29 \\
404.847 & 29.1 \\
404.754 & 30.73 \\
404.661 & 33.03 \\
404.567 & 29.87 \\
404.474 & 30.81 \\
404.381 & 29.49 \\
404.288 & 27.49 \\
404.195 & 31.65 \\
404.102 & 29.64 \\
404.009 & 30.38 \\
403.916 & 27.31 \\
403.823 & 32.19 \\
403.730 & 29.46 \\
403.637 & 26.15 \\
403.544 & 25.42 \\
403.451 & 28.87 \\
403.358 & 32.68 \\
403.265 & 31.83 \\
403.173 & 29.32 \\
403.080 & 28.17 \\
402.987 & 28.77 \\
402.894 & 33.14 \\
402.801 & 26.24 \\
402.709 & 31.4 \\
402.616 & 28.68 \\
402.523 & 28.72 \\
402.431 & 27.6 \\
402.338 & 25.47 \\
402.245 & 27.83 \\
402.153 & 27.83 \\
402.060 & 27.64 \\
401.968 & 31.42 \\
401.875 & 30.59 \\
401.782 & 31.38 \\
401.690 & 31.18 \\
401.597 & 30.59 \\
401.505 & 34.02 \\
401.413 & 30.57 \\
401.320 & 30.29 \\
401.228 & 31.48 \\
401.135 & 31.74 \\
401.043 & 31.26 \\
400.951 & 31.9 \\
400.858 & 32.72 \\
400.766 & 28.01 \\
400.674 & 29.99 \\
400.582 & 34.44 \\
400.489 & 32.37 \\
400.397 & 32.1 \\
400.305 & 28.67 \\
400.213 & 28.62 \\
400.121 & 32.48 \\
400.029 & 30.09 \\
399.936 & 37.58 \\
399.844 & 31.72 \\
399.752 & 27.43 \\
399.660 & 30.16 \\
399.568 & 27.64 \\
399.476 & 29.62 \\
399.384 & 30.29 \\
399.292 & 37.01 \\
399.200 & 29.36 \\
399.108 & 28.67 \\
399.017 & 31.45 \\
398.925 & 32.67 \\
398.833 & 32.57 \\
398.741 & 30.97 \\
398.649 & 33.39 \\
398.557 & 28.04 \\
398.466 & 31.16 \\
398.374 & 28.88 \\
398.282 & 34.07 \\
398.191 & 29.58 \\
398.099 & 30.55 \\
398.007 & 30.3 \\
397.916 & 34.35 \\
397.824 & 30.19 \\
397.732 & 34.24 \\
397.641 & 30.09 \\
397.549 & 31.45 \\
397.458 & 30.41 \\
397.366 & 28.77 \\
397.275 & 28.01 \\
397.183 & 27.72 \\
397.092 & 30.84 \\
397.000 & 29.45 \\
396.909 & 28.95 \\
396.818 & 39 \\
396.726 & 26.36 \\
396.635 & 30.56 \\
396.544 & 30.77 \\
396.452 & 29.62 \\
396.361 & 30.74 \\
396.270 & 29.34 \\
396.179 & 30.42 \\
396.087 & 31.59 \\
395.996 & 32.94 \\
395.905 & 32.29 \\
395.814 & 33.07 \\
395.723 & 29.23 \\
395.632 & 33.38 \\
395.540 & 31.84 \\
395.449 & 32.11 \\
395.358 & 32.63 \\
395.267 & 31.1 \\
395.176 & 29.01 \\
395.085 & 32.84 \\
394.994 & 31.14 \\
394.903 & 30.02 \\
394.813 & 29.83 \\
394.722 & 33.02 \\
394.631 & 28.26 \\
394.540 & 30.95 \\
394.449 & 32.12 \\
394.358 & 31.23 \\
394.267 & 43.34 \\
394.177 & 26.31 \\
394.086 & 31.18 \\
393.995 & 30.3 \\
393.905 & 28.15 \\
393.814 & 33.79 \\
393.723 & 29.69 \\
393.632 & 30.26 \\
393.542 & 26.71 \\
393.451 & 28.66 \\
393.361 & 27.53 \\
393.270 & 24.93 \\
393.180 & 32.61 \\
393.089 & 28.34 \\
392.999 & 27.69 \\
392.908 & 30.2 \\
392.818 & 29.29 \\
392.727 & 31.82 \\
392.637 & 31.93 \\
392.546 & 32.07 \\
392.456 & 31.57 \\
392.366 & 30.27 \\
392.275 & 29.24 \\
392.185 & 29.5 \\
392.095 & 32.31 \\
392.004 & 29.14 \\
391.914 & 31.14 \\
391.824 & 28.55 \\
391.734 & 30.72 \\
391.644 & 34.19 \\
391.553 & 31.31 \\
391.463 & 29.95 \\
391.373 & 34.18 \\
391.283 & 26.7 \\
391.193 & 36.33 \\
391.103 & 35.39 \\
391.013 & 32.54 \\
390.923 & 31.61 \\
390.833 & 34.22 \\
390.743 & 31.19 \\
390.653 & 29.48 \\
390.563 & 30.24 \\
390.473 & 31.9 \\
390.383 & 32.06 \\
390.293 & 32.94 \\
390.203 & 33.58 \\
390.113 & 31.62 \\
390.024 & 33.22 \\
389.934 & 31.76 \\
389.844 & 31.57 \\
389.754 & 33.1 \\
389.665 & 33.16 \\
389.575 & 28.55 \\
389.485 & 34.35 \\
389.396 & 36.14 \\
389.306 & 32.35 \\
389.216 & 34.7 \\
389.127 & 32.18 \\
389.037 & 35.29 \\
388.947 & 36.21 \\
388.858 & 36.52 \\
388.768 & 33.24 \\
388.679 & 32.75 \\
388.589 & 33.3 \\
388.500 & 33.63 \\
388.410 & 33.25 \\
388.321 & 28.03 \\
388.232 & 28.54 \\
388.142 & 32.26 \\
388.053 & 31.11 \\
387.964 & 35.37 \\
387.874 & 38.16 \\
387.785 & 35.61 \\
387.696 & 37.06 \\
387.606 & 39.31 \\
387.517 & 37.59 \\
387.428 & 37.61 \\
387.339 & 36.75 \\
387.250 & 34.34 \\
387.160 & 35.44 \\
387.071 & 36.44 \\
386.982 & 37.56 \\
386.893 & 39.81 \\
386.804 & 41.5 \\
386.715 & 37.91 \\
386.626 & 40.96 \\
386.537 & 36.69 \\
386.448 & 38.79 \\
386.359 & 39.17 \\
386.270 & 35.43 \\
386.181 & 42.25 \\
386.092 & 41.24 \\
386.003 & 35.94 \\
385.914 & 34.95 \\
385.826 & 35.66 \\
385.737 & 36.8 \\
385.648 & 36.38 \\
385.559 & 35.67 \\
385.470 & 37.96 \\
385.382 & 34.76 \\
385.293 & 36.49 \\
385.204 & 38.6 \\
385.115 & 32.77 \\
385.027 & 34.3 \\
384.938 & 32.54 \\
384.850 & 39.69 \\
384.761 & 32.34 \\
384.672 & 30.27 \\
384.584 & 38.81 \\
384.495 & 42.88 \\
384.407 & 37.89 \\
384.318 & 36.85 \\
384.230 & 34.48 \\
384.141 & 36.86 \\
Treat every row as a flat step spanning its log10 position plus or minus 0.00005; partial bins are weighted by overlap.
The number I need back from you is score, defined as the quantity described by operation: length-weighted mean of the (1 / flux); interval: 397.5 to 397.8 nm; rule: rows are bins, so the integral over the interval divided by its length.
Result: 0.0316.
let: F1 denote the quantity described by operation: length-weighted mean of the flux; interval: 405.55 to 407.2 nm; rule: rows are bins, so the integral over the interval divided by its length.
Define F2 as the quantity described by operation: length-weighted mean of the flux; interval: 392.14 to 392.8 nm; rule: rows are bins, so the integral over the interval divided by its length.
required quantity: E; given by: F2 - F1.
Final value 1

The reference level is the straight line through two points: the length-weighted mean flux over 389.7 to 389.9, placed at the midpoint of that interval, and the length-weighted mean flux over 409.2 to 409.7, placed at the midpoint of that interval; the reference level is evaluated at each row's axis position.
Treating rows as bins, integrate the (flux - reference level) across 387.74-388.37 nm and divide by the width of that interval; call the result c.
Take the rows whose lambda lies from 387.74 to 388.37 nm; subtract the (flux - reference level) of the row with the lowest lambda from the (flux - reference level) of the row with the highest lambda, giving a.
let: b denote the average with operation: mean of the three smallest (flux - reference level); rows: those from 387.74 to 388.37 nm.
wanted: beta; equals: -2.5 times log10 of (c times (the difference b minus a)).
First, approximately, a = -7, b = -3.5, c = 0.0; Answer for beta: 2.5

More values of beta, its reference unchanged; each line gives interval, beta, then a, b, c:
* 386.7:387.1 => -3.8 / -1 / 4.4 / 5.9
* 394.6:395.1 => -1.6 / 5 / -2.1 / -0.7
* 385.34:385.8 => 0.0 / 2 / 2.4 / 3.1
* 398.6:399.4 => -0.8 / -3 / -1.2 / 1.2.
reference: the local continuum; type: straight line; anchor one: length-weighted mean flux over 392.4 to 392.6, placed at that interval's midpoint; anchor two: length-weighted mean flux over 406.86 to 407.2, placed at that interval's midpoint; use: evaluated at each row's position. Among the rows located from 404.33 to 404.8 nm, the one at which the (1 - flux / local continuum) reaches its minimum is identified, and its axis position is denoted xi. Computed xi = 404.661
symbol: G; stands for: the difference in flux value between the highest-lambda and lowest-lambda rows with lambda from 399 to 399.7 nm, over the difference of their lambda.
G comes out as -2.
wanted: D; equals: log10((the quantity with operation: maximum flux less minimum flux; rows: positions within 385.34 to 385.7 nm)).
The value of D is 0.51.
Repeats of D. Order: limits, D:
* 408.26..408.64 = 0.54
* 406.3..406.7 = 0.25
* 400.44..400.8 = 0.81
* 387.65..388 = 0.45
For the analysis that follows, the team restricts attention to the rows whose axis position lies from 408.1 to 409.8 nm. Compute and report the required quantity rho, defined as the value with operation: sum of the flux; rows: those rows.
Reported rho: 535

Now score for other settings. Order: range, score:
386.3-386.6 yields 0.0262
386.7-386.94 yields 0.0251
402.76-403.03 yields 0.0342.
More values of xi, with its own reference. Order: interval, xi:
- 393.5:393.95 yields 393.814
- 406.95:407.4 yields 407.372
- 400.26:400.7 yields 400.582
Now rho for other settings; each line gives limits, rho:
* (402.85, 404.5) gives 533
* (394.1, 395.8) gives 568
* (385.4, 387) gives 685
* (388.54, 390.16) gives 600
